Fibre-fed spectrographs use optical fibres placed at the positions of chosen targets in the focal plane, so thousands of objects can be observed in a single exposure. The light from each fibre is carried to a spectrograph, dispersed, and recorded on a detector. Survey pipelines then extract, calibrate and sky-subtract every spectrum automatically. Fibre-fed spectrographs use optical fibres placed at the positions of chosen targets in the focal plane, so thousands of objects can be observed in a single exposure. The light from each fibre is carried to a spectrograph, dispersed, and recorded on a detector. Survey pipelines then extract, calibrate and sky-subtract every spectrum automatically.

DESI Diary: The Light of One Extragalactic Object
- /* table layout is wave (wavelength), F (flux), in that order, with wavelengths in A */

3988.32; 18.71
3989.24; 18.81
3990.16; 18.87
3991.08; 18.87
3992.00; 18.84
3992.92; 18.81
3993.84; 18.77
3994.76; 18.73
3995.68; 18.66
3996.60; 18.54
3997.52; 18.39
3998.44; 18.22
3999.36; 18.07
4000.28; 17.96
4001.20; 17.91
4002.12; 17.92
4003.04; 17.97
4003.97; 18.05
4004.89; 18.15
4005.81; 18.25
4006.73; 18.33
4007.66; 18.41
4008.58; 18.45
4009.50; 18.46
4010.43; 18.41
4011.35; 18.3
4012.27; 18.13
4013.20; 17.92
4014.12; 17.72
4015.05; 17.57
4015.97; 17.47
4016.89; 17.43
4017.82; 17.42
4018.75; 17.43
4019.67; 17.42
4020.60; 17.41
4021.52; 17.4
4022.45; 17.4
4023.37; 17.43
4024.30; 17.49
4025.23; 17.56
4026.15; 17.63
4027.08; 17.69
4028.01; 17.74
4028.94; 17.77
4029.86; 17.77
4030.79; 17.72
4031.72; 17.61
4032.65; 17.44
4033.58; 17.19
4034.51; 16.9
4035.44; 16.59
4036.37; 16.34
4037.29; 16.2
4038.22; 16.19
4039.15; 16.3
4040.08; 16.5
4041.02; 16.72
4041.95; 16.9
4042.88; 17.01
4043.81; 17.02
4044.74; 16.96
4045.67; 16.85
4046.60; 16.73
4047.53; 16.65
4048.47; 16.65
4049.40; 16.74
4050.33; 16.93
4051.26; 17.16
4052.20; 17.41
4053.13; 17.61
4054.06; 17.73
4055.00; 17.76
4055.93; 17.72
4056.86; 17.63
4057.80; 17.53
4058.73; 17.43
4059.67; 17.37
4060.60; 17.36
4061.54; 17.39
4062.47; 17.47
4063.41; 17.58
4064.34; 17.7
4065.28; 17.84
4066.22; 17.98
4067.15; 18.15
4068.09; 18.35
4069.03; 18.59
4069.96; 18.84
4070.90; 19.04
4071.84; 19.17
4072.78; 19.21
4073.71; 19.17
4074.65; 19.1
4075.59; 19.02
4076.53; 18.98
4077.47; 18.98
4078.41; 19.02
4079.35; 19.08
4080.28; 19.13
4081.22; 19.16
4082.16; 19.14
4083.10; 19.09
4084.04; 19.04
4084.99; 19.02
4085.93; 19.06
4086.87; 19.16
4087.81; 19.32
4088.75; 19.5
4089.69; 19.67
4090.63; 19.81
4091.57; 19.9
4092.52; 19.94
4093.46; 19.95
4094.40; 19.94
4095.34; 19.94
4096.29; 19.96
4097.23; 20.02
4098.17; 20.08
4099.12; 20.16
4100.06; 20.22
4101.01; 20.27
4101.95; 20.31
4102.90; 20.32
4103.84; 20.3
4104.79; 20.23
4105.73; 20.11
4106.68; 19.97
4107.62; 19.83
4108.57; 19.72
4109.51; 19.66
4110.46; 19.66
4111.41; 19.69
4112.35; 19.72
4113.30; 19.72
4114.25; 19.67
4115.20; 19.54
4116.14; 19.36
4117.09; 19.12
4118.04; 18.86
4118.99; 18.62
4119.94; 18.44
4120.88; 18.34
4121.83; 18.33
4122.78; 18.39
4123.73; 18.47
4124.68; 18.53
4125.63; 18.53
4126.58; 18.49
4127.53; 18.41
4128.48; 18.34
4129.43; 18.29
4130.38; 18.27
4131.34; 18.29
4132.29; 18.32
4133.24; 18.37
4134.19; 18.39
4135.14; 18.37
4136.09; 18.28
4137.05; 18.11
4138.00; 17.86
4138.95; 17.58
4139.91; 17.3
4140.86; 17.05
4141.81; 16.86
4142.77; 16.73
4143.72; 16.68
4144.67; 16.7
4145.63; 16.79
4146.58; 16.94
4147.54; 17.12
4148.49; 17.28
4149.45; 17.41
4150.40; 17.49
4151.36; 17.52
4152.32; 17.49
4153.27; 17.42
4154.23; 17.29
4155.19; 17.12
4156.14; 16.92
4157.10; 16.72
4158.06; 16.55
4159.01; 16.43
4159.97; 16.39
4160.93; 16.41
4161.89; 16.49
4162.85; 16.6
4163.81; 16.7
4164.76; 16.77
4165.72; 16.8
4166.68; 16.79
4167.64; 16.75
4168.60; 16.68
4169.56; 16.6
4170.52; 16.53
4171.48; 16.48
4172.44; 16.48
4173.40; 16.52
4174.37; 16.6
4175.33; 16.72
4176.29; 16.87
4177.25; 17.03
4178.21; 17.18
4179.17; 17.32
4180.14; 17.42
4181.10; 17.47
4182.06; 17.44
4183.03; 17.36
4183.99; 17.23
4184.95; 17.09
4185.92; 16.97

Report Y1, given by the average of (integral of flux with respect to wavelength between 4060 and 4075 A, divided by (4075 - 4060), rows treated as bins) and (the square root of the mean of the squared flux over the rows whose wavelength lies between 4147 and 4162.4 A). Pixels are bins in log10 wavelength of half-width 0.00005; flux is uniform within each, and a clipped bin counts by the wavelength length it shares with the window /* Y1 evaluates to 17.7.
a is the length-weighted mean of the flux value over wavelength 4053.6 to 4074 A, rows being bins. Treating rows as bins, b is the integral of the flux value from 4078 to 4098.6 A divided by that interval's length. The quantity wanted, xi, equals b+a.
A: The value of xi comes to 37.5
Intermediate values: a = 18.0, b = 19.5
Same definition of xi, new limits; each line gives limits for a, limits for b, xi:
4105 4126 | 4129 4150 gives 36.8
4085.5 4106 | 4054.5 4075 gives 38.0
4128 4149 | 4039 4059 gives 34.7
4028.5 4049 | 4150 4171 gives 33.7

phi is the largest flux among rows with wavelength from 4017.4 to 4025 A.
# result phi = 17.49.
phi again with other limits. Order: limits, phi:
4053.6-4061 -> 17.76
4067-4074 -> 19.21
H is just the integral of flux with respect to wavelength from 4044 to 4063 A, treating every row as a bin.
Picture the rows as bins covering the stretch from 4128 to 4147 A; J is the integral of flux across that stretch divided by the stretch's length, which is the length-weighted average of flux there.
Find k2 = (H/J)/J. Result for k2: 1.05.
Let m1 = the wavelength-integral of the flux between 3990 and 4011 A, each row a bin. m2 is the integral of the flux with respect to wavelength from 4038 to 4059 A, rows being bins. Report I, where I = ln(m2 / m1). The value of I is -0.08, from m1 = 386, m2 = 358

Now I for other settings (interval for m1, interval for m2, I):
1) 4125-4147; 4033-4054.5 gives -0.08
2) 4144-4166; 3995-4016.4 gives 0.04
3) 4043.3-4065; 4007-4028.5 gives 0.02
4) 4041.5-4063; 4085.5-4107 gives 0.15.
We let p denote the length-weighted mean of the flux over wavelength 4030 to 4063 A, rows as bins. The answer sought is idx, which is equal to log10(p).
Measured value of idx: 1.23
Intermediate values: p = 17.1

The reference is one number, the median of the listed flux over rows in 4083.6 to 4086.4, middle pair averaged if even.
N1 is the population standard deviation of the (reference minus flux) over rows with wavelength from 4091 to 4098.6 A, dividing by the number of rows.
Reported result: 0.053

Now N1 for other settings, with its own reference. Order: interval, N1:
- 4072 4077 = 0.087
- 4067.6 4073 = 0.312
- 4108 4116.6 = 0.111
